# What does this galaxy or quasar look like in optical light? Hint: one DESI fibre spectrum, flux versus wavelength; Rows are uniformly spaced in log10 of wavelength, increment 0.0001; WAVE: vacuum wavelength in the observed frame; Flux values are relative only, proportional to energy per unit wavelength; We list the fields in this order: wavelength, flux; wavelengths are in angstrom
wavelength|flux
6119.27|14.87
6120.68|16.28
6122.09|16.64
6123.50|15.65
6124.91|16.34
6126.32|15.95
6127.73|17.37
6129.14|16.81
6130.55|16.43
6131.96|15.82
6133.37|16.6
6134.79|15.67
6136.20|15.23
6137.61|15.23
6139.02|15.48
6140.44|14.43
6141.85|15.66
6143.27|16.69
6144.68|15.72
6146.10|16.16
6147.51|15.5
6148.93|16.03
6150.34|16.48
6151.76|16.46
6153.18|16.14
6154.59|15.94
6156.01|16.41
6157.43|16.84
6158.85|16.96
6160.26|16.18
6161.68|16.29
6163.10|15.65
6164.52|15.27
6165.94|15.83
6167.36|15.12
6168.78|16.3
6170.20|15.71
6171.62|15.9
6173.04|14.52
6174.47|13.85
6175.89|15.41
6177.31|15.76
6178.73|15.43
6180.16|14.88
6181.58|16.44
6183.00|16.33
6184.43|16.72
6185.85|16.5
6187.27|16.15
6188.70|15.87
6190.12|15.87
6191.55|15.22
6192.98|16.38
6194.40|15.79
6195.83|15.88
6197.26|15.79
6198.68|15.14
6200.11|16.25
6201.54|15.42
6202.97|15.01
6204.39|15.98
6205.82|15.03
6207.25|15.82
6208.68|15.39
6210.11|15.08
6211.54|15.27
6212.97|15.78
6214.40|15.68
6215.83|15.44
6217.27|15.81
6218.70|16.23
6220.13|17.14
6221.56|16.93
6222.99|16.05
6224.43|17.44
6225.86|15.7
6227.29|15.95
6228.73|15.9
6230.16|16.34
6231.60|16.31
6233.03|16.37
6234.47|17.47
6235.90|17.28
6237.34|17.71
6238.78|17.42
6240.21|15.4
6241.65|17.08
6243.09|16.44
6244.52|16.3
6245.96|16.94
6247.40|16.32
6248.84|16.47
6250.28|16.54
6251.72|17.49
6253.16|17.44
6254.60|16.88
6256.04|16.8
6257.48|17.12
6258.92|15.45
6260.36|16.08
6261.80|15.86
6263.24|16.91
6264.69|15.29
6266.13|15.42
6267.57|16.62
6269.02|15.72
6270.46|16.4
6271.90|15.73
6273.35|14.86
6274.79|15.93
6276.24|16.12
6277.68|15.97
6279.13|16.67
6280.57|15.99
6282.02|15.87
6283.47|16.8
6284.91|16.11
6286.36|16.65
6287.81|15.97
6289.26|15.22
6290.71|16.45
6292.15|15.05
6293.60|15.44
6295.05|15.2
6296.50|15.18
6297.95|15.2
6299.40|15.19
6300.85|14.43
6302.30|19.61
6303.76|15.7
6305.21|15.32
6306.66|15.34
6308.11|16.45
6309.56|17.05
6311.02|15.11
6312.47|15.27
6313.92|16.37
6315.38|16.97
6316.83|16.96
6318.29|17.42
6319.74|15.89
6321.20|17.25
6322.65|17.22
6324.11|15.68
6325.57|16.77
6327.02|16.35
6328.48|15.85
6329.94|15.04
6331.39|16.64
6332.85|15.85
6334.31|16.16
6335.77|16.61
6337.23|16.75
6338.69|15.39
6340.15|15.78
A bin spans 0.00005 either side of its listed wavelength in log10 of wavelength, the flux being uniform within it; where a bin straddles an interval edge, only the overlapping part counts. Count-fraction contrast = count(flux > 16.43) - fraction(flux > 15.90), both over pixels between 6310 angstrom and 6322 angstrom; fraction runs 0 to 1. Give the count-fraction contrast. 3.4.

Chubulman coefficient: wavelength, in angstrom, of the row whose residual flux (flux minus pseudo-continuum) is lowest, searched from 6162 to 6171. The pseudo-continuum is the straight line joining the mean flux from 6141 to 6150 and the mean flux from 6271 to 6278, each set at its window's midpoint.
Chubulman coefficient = 6167.36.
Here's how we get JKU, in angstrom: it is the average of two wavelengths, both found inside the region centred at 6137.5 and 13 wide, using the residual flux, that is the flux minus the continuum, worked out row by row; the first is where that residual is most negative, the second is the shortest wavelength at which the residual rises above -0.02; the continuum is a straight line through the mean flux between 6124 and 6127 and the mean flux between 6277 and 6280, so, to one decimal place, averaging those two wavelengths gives 6136.9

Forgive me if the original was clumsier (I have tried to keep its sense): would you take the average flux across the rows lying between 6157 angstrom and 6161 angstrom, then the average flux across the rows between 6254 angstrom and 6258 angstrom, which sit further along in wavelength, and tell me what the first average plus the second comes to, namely 33.6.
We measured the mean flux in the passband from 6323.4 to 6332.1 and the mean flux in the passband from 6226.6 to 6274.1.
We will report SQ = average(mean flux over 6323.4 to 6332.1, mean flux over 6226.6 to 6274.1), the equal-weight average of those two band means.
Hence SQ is 16.2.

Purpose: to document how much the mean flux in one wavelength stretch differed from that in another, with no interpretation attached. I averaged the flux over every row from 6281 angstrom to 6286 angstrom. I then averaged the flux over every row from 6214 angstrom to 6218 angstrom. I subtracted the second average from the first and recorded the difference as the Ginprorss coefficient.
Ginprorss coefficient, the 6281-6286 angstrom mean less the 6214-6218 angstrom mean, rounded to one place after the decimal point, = 0.6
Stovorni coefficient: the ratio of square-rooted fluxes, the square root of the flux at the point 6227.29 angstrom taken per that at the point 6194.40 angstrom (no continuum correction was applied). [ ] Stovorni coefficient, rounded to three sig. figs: 1.01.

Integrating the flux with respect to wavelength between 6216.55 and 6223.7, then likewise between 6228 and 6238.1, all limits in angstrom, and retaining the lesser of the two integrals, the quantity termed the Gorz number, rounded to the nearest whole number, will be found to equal 118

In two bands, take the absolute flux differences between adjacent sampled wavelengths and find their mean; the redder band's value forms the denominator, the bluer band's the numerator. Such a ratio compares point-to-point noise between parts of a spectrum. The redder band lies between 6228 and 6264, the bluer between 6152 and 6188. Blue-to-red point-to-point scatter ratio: 1.0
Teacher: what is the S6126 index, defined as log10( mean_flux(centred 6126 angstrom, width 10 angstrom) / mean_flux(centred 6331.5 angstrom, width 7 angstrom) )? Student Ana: 0.015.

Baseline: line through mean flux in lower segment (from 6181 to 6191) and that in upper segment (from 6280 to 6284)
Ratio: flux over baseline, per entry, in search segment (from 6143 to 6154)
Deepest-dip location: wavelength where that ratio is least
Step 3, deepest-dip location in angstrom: 6147.51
